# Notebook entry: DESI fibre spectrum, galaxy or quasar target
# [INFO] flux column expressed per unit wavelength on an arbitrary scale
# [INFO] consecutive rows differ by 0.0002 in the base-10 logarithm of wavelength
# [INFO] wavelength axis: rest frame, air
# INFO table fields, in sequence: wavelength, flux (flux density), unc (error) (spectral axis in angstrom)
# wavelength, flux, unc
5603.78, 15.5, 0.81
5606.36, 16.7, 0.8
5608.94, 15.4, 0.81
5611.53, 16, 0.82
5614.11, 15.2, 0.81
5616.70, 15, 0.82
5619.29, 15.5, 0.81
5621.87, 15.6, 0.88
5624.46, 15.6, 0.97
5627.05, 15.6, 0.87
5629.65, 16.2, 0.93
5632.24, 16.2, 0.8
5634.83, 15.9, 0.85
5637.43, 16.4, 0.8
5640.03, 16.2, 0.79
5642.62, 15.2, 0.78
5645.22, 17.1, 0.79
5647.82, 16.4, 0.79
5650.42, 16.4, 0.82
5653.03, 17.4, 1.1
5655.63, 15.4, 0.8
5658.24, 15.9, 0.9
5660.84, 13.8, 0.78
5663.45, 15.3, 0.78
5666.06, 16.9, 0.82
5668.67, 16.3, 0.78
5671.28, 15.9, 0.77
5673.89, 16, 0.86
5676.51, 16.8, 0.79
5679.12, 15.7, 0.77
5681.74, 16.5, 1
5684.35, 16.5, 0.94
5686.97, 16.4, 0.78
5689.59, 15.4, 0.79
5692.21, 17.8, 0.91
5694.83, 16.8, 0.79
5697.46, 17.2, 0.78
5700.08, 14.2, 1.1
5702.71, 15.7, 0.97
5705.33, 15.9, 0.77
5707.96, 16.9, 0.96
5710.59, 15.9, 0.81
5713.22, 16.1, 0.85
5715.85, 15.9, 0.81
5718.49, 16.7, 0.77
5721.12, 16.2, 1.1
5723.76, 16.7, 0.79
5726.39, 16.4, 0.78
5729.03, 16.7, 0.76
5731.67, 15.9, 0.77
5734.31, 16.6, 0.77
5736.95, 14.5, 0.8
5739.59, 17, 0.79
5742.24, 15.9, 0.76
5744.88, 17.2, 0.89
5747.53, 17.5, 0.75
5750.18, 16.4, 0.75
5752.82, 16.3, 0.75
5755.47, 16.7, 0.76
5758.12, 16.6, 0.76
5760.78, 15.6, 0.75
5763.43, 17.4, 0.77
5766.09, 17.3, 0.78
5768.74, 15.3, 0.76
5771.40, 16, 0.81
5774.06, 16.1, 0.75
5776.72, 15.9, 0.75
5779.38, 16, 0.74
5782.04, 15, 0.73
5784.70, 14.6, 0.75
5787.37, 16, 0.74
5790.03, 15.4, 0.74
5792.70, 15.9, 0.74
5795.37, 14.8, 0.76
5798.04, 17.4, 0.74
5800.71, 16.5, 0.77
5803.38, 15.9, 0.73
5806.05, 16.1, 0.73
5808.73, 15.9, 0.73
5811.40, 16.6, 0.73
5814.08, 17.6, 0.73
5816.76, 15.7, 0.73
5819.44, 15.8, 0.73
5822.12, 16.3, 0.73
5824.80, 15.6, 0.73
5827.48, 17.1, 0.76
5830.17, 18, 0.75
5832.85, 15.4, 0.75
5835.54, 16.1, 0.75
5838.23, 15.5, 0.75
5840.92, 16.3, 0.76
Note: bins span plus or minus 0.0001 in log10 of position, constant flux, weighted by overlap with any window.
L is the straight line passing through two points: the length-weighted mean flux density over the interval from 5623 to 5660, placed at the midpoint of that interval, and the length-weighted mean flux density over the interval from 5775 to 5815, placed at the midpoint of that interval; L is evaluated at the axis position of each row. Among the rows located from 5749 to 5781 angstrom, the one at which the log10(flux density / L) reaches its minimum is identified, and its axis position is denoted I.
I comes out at 5768.74 angstrom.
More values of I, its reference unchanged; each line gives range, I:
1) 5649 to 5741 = 5660.84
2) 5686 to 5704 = 5700.08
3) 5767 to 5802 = 5784.70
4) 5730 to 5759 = 5736.95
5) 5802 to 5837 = 5832.85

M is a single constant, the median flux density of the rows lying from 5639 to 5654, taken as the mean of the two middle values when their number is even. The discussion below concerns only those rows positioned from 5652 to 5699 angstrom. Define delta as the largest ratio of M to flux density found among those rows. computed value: 1.19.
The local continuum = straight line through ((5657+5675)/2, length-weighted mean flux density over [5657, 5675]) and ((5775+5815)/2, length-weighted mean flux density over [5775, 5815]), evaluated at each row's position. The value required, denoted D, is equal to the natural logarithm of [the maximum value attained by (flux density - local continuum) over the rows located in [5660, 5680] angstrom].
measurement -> 0.16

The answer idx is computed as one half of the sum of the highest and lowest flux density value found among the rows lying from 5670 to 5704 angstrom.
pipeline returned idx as 16.0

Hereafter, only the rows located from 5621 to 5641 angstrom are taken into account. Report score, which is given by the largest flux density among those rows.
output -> 16.4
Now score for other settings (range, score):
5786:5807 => 17.4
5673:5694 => 17.8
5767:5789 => 16.1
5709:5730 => 16.7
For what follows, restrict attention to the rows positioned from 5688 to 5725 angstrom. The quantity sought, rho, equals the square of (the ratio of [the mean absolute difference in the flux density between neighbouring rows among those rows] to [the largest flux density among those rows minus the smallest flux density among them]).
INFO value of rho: 0.074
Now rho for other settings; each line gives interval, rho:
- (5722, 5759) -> 0.081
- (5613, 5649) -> 0.048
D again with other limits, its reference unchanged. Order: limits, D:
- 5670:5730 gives 0.70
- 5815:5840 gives 0.68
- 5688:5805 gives 0.70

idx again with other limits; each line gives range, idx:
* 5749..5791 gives 16.0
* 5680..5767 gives 16.0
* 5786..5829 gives 16.2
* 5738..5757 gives 16.7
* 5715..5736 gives 16.3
